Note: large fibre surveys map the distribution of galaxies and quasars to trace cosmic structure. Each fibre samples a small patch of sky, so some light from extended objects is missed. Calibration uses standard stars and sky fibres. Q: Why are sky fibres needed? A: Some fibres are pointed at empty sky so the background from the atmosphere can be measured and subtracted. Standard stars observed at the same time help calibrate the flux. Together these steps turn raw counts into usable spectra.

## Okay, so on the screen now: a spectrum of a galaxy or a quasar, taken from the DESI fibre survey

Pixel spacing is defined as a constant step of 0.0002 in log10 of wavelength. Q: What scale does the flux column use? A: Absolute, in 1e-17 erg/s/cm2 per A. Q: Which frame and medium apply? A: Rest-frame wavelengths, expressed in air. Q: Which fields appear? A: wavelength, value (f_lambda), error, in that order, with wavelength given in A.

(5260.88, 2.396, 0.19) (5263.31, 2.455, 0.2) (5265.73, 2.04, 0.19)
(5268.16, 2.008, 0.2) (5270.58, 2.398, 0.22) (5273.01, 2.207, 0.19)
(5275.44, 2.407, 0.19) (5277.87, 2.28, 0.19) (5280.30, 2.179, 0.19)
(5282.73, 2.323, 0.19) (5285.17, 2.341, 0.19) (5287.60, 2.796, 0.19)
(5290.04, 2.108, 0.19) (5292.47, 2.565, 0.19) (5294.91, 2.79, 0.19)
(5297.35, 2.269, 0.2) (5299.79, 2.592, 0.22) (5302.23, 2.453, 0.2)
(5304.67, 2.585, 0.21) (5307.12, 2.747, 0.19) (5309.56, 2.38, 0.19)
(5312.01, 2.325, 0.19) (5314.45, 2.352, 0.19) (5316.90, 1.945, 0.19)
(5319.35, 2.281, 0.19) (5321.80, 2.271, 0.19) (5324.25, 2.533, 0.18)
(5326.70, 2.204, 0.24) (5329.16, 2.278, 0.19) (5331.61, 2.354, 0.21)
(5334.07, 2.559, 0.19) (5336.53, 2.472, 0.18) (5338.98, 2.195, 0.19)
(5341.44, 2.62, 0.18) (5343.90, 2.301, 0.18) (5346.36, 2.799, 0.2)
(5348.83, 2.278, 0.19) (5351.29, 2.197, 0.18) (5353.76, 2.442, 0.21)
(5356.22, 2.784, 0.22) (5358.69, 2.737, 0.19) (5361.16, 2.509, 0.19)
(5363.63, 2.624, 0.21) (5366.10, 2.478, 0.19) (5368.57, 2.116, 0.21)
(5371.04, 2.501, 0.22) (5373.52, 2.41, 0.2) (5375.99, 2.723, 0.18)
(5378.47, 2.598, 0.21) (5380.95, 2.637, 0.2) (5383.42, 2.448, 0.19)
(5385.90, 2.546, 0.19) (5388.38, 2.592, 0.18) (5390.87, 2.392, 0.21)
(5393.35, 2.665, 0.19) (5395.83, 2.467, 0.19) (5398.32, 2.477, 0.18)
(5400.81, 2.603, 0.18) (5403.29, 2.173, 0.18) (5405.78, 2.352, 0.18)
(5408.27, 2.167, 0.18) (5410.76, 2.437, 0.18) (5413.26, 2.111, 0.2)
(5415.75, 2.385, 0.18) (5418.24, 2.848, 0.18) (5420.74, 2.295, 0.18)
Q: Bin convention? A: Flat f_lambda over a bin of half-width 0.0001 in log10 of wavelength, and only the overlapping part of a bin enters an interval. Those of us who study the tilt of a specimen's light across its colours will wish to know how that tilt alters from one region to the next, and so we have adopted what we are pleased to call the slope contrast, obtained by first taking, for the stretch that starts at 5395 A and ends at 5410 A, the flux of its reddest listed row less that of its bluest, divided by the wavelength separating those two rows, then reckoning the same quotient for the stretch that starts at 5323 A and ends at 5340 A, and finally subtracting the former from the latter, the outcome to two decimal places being 0.00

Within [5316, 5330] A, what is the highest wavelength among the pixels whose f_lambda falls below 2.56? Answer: 5329.16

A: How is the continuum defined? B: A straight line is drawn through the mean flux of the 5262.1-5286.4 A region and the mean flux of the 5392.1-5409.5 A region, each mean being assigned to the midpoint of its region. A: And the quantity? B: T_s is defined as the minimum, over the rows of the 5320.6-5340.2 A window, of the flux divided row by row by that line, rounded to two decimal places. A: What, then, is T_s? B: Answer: 0.94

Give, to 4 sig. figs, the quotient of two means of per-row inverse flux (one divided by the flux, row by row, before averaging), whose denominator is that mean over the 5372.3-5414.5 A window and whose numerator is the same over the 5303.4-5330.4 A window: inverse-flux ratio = 1.046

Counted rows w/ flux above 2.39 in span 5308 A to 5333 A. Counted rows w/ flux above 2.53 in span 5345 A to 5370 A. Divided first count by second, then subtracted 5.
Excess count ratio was -4.75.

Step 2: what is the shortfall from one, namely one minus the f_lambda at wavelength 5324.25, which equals -1.53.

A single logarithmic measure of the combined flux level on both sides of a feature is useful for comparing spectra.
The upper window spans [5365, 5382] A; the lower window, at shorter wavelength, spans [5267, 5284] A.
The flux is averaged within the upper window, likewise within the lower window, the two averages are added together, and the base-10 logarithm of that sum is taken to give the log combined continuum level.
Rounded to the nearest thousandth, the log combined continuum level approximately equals 0.677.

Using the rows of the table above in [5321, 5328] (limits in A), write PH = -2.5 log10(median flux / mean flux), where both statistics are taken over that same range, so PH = 0.03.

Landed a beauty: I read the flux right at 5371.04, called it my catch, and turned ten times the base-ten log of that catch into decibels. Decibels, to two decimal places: 3.98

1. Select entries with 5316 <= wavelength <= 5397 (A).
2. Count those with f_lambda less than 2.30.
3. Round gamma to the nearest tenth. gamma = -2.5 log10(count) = -2.4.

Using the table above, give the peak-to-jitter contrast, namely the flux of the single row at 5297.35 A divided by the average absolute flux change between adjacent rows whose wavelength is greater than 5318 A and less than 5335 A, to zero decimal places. 14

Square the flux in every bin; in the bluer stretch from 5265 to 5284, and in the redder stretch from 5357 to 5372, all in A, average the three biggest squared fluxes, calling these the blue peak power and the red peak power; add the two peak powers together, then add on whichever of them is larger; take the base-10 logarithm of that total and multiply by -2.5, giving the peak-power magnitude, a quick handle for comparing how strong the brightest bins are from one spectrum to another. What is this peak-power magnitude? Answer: -3.22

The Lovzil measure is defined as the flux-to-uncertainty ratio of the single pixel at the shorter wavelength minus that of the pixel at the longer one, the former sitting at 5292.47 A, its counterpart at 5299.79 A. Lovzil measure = 1.7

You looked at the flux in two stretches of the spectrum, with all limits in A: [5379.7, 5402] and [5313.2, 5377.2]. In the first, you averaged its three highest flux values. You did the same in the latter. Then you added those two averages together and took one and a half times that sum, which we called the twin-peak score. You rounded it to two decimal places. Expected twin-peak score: 8.11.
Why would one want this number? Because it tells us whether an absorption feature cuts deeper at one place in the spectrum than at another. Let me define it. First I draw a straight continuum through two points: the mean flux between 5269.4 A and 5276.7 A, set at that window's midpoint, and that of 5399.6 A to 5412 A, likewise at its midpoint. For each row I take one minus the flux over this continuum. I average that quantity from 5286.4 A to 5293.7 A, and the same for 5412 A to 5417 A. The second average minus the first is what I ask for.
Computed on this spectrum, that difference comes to 0.107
